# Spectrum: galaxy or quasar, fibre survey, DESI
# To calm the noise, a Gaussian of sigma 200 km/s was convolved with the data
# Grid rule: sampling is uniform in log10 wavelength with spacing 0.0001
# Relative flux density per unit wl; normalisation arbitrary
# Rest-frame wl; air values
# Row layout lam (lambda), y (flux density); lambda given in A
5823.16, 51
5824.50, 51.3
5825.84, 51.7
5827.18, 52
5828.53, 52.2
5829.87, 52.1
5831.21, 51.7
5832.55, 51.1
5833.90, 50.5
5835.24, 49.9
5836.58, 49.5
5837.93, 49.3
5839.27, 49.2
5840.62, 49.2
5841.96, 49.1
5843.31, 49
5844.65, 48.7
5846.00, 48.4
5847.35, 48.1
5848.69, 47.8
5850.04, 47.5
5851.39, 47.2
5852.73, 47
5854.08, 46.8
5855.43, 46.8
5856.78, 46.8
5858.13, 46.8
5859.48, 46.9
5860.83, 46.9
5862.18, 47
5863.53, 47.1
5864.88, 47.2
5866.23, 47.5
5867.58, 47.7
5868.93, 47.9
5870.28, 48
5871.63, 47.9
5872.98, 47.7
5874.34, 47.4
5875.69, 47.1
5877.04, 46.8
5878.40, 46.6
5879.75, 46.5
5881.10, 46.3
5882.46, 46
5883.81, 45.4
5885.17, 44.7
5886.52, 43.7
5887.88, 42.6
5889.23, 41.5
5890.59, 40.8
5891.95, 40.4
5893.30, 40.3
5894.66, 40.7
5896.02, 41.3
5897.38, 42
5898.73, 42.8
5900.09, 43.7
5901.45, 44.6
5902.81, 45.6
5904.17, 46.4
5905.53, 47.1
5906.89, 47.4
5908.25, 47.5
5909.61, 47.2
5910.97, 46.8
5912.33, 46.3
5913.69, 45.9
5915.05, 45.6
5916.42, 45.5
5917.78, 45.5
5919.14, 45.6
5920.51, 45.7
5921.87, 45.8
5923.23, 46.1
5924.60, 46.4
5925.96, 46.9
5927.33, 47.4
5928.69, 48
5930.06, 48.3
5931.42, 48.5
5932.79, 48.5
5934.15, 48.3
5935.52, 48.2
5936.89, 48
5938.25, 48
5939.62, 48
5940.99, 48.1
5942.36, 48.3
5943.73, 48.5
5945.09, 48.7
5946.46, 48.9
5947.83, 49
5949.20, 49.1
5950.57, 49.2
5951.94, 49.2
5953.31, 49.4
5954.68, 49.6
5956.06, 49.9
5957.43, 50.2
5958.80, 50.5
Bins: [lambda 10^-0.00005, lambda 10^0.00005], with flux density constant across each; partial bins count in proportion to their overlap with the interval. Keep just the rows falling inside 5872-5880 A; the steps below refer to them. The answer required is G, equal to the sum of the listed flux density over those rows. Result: 282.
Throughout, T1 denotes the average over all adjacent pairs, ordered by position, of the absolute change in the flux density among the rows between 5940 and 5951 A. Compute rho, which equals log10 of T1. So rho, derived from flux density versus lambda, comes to -0.80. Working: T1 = 0.16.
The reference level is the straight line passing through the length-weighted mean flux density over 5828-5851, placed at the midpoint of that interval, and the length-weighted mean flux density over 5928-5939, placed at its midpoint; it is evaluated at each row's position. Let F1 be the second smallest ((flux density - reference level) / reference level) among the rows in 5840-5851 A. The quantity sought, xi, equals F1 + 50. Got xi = 49.97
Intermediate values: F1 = -0.03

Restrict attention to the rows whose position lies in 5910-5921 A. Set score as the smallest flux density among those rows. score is 45.5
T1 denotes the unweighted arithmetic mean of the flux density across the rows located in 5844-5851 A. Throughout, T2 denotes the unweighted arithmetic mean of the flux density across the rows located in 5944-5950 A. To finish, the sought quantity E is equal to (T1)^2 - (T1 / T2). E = 2313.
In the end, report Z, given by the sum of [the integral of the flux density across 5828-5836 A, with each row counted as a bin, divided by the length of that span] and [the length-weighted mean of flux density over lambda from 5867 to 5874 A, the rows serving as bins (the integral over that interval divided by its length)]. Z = 99.1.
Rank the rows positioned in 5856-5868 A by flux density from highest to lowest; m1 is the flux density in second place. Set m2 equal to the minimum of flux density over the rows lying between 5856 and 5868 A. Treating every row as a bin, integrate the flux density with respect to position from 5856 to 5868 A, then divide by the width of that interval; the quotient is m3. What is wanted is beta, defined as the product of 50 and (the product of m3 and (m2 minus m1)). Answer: -1648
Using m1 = 47.5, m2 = 46.8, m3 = 47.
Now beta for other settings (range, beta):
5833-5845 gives -2966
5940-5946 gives -968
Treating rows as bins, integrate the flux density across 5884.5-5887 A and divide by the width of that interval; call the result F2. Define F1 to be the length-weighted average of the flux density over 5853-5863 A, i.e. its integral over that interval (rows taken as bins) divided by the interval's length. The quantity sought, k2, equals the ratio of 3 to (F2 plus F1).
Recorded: 0.0329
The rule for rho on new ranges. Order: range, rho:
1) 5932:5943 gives -0.94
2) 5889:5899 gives -0.28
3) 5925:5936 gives -0.57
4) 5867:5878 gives -0.67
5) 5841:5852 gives -0.57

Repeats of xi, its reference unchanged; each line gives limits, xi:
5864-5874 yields 49.97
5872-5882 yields 49.95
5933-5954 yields 50.00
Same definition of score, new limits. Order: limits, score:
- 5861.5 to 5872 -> 47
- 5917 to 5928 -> 45.5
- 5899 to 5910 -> 43.7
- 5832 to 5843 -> 49.1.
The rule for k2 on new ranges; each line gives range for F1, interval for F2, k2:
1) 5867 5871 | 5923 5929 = 0.0316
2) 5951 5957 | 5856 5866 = 0.0311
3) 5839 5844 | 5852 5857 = 0.0313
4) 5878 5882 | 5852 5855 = 0.0321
